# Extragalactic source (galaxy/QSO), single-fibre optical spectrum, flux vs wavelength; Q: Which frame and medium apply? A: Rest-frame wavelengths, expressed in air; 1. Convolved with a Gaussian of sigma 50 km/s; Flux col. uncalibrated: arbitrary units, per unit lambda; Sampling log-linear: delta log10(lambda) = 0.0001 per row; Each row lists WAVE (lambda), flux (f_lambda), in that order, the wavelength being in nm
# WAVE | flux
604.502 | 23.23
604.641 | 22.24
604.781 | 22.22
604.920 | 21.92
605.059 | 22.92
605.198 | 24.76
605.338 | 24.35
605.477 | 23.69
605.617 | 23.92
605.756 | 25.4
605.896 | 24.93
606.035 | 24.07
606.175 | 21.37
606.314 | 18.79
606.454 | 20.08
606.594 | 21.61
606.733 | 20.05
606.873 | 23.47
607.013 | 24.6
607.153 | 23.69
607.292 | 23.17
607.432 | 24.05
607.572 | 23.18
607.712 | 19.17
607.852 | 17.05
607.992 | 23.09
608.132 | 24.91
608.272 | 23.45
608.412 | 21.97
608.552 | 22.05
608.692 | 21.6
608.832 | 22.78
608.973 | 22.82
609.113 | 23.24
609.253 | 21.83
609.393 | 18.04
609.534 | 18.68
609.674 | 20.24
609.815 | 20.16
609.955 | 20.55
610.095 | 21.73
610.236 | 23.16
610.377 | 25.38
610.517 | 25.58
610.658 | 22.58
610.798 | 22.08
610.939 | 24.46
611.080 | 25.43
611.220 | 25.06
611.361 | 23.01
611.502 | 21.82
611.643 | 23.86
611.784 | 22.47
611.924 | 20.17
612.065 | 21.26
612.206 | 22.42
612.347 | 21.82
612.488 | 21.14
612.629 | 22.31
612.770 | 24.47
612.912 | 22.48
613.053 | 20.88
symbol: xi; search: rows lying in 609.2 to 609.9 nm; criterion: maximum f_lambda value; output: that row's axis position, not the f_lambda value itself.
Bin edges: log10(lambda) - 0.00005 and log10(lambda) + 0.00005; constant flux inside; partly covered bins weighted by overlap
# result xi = 609.253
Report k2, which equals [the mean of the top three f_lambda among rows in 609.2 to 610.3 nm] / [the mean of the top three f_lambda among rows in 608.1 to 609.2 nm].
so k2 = 0.93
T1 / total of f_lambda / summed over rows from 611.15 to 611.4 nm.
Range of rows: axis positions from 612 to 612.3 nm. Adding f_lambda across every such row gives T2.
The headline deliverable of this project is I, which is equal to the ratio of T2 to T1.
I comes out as 0.909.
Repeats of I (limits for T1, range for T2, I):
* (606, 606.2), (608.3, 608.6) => 0.969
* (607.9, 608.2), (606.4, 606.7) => 0.869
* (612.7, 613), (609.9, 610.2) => 0.901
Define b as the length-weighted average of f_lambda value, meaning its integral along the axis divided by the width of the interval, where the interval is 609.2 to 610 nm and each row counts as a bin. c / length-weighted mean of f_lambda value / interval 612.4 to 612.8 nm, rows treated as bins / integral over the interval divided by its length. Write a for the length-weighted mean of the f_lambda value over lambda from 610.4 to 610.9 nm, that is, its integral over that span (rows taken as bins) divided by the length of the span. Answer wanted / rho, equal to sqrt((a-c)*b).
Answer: 5.0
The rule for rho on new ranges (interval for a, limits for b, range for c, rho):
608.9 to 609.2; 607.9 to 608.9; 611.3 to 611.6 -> 3.2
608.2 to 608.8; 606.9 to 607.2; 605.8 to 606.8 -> 4.0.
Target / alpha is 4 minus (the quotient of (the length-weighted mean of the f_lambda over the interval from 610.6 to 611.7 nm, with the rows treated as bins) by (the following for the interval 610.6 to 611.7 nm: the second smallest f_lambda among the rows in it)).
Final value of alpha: 2.93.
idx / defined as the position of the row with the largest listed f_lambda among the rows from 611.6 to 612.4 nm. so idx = 611.643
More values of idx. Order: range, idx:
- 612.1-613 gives 612.770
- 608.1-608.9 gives 608.132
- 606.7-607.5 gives 607.013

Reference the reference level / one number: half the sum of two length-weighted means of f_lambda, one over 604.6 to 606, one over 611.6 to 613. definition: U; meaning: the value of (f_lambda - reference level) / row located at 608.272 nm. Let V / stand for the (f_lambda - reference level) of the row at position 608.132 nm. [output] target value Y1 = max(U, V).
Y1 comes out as 2.0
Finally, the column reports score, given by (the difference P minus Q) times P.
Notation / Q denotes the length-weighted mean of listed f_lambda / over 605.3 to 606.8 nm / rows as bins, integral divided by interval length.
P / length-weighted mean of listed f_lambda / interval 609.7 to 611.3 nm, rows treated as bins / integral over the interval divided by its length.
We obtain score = 15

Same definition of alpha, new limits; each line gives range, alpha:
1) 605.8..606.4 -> 2.95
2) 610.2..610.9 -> 2.95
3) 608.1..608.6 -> 2.96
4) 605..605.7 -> 2.99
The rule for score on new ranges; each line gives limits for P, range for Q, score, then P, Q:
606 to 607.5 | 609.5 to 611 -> -2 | 22.2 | 22.3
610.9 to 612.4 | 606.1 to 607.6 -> 16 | 22.9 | 22.2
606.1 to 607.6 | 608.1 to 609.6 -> 6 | 22.2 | 21.9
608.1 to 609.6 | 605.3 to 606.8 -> -15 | 21.9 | 22.5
